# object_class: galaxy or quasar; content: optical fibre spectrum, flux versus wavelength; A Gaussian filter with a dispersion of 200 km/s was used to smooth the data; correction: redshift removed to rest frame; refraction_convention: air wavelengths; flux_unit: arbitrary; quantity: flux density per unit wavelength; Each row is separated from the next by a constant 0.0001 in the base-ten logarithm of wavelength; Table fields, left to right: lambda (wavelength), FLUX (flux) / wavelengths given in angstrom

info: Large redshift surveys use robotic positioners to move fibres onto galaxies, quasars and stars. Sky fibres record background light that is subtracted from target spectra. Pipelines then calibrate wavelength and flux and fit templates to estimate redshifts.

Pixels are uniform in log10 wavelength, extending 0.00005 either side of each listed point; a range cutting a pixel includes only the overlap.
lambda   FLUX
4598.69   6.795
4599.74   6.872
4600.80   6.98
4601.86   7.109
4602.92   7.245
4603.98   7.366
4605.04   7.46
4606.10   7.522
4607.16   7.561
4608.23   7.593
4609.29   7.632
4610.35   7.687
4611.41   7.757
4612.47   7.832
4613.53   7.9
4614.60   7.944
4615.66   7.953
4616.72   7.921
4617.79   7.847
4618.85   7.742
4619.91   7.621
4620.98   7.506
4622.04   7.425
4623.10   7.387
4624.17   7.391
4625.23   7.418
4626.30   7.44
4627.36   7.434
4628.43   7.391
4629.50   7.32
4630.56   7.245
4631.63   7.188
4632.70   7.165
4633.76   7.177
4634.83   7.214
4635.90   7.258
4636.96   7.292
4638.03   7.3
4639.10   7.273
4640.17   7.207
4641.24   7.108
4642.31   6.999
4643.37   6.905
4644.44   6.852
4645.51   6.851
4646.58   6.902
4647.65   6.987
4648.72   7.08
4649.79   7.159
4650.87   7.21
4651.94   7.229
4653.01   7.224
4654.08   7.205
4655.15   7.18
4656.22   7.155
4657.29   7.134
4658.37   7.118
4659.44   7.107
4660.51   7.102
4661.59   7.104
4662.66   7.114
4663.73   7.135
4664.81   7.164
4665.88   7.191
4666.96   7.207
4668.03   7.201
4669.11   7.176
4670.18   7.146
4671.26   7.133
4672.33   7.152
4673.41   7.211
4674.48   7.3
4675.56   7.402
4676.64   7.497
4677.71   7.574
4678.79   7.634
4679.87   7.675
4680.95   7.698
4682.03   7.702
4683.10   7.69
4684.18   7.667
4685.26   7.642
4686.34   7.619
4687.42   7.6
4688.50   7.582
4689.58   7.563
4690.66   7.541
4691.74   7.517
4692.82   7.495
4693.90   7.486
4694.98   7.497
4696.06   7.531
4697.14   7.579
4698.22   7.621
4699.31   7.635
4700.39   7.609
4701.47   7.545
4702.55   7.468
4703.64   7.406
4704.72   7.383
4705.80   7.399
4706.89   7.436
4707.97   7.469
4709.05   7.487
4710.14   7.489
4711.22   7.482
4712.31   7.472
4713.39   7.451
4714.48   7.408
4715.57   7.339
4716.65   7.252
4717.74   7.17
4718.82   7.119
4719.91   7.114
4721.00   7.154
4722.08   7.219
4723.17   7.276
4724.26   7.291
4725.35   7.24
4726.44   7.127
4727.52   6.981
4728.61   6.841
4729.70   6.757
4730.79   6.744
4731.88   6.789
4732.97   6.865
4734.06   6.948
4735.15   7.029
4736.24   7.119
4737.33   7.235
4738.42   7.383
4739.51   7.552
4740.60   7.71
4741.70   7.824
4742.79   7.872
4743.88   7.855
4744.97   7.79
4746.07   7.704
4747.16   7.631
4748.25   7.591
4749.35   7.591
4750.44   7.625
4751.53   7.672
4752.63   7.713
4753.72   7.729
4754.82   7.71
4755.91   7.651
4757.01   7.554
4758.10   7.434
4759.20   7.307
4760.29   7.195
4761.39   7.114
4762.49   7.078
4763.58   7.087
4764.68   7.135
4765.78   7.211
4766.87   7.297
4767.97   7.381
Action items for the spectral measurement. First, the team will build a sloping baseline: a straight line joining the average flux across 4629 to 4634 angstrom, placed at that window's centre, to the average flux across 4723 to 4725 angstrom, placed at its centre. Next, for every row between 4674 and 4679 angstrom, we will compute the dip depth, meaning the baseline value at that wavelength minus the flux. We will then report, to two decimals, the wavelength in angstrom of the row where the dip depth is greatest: 4674.48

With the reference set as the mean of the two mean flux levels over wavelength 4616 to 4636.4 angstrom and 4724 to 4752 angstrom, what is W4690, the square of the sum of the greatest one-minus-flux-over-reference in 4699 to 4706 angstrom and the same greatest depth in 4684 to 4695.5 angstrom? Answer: 0.000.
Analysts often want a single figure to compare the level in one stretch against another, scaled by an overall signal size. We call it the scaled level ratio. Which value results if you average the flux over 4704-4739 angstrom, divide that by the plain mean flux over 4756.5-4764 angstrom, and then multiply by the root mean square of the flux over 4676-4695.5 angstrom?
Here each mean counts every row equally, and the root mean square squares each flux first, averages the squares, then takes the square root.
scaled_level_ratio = 7.54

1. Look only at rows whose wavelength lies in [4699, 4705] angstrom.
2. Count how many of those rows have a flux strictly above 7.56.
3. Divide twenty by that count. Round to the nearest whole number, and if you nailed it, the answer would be 10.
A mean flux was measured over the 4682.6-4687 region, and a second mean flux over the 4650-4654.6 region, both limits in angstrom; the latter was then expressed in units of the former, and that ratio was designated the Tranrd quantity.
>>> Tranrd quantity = 0.94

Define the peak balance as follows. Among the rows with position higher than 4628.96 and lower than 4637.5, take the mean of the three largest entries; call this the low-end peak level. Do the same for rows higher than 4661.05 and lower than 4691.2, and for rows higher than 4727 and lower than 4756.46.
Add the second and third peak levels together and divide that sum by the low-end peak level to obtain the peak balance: 2.13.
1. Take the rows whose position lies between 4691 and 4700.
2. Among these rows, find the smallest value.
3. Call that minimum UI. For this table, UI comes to 7.486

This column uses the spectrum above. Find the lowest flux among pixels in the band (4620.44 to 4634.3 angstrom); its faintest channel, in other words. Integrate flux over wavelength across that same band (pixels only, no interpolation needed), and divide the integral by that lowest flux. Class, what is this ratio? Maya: 14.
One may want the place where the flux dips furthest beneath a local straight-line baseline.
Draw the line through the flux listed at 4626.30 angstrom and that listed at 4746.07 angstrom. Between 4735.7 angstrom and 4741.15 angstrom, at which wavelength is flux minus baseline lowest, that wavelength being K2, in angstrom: 4736.24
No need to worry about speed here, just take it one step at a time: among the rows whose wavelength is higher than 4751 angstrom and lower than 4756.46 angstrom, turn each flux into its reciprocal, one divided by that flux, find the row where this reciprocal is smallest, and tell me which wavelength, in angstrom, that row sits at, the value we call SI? 4753.72 angstrom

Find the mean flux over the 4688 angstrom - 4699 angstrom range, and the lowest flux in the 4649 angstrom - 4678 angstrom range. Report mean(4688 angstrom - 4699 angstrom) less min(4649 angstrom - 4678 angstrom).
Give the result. 0.44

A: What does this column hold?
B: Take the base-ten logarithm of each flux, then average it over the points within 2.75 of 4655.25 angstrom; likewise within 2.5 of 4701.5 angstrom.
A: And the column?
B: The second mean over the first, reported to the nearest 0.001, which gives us 1.024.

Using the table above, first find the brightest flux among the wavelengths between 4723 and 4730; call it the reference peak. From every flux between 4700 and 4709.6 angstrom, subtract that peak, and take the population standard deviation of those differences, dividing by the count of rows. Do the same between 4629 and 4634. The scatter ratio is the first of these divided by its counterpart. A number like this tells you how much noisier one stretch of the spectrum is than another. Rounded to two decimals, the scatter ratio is 1.20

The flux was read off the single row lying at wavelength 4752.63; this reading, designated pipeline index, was 7.713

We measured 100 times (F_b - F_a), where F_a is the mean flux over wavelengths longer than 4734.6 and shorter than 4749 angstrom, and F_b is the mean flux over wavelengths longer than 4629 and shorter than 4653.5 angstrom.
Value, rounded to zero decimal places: -42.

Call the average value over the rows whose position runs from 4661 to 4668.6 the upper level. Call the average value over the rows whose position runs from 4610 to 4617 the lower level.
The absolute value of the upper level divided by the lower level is 0.91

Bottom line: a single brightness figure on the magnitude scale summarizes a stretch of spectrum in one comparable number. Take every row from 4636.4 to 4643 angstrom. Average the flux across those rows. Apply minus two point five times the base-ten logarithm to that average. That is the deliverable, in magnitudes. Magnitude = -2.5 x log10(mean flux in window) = -2.14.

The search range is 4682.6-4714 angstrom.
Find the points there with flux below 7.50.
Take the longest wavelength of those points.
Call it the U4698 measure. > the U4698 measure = 4713.39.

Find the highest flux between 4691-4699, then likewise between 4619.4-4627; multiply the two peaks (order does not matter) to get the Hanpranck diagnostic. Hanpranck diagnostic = 58.1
